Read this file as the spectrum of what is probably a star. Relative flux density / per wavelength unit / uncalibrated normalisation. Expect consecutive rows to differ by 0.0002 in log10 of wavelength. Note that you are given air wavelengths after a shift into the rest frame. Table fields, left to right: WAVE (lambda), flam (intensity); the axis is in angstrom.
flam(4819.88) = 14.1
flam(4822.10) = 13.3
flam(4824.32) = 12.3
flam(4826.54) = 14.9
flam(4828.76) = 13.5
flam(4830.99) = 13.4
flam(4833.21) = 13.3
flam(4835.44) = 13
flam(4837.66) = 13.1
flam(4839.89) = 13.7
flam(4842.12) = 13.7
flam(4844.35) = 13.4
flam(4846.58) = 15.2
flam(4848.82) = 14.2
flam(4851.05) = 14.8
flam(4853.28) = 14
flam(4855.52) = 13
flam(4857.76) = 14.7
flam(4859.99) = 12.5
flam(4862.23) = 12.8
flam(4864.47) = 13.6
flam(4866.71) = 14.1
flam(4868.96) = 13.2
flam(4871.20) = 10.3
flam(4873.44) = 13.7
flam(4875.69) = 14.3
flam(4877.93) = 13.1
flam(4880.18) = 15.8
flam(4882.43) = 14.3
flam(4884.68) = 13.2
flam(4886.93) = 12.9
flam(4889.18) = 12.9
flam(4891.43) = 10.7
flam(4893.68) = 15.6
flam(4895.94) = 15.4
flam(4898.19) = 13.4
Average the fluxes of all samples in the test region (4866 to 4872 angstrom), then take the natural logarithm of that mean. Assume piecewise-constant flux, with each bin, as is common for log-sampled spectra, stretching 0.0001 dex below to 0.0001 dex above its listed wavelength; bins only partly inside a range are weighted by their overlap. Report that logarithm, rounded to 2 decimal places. 2.53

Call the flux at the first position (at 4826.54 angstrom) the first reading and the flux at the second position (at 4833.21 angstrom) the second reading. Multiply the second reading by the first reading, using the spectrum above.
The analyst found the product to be 198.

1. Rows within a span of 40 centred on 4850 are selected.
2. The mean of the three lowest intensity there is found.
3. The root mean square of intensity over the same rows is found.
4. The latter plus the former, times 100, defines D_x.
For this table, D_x 2644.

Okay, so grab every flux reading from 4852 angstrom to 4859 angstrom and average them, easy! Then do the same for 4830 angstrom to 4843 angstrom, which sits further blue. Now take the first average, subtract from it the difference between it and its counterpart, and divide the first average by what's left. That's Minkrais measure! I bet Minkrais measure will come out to 1.04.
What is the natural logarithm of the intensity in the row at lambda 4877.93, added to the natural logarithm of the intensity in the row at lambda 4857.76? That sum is 5.26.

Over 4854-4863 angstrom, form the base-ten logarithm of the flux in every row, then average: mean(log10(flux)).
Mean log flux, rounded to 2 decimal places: 1.12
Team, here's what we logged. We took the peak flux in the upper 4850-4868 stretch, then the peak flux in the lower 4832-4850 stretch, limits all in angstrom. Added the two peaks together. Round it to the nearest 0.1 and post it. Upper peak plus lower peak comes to 30.0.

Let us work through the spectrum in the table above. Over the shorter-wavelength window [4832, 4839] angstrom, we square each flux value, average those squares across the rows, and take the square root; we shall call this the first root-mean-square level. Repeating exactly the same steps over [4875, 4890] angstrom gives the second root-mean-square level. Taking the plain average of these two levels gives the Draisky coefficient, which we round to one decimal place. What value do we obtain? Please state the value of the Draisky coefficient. 13.5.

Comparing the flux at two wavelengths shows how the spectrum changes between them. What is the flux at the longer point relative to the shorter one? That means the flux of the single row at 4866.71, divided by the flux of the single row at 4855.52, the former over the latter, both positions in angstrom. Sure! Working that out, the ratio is 1.1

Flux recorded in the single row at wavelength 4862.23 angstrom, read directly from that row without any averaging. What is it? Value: 12.8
